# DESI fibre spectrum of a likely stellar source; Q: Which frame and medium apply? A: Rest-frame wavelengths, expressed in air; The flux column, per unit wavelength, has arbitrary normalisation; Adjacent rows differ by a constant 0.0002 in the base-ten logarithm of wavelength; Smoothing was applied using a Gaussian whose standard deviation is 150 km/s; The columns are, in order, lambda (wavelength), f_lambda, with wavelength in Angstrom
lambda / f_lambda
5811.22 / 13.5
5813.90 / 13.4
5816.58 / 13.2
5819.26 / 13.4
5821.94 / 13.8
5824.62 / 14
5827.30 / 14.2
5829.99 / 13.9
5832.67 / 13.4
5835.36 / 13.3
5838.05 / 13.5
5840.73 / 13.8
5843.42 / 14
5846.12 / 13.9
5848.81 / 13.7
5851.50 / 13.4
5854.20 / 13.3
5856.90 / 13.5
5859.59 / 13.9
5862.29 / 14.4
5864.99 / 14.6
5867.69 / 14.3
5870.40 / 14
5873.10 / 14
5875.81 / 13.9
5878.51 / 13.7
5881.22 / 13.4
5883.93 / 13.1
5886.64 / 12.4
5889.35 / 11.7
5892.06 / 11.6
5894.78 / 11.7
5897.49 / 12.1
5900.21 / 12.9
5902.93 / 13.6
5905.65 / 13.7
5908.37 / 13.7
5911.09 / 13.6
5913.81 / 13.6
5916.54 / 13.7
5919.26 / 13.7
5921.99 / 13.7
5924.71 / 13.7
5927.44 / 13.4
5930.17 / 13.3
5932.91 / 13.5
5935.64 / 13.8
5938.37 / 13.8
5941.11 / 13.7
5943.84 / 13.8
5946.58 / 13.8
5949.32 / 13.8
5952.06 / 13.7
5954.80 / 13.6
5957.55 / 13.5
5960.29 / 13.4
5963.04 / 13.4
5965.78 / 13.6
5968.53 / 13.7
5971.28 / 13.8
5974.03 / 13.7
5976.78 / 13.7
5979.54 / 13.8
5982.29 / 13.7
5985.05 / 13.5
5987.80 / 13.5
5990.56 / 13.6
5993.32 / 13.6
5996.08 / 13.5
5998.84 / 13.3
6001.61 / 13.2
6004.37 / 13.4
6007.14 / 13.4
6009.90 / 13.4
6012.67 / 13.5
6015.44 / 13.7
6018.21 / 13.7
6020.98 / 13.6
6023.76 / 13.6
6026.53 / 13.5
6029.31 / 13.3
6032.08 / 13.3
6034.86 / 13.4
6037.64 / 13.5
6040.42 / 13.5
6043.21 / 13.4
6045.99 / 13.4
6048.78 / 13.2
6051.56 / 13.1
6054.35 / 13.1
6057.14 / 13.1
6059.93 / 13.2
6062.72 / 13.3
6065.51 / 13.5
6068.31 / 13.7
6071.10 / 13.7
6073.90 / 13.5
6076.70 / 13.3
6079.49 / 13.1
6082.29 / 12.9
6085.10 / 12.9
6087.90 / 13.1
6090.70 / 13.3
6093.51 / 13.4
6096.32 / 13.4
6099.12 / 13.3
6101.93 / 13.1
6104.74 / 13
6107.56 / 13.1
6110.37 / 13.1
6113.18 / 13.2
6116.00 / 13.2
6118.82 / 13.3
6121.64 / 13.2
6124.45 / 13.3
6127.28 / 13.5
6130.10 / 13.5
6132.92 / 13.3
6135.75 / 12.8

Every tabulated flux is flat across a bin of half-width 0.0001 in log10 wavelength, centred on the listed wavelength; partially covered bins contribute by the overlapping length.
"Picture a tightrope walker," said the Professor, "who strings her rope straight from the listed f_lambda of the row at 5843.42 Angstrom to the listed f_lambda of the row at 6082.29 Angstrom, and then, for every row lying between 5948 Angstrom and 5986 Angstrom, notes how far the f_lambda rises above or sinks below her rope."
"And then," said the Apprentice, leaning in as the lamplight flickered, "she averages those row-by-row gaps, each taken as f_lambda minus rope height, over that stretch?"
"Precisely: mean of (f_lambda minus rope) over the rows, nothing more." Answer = 0.21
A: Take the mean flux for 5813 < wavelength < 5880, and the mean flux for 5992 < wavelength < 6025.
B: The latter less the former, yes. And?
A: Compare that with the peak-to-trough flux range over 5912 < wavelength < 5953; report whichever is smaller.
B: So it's -0.29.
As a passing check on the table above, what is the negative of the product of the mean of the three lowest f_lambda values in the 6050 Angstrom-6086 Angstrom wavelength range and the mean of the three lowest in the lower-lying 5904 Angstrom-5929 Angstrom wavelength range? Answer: -175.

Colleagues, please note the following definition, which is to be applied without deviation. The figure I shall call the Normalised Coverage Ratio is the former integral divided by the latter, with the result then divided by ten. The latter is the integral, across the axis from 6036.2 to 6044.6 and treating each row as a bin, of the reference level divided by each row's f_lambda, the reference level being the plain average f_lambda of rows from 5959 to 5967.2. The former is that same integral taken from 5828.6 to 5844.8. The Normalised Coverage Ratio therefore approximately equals 0.19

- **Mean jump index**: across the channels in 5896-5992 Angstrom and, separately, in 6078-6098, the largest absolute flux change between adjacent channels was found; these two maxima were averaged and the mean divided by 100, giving 0.0050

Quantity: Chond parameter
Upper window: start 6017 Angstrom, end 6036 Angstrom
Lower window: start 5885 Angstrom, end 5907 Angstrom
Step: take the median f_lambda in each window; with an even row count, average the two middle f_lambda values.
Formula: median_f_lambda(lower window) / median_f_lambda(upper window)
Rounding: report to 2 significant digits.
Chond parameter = 0.91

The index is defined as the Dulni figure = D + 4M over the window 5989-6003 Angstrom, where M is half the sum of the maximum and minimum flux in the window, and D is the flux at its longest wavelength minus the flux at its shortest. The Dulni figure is 53.2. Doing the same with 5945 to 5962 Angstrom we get 54.0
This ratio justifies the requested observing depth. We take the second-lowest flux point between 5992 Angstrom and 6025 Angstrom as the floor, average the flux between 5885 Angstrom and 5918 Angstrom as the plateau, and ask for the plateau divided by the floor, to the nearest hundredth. 0.97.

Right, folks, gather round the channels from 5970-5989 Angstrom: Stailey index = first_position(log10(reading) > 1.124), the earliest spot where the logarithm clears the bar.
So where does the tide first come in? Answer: 5971.28 Angstrom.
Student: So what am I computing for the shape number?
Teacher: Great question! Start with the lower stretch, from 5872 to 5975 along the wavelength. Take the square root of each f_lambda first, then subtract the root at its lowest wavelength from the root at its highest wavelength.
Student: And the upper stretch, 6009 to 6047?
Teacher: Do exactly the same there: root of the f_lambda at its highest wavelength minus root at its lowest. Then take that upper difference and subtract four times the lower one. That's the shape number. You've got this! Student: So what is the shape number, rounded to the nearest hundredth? 0.16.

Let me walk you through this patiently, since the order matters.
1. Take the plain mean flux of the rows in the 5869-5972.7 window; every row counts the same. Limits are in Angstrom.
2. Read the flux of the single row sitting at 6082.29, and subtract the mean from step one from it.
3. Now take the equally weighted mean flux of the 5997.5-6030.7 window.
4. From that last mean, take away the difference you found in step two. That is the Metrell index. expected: 14.0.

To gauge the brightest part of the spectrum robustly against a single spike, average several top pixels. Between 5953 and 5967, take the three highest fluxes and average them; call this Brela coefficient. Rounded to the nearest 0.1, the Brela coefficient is 13.6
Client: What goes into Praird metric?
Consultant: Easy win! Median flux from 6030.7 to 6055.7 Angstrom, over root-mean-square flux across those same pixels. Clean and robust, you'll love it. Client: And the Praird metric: 1.01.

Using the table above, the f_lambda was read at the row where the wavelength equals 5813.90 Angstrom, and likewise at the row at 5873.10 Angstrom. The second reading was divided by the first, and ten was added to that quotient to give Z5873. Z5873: 11.04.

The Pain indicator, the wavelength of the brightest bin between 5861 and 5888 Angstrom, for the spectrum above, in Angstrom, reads 5864.99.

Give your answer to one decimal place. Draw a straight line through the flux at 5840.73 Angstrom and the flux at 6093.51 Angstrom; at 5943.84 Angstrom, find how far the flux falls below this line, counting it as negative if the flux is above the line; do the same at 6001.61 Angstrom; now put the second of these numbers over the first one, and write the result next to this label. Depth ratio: -2.1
